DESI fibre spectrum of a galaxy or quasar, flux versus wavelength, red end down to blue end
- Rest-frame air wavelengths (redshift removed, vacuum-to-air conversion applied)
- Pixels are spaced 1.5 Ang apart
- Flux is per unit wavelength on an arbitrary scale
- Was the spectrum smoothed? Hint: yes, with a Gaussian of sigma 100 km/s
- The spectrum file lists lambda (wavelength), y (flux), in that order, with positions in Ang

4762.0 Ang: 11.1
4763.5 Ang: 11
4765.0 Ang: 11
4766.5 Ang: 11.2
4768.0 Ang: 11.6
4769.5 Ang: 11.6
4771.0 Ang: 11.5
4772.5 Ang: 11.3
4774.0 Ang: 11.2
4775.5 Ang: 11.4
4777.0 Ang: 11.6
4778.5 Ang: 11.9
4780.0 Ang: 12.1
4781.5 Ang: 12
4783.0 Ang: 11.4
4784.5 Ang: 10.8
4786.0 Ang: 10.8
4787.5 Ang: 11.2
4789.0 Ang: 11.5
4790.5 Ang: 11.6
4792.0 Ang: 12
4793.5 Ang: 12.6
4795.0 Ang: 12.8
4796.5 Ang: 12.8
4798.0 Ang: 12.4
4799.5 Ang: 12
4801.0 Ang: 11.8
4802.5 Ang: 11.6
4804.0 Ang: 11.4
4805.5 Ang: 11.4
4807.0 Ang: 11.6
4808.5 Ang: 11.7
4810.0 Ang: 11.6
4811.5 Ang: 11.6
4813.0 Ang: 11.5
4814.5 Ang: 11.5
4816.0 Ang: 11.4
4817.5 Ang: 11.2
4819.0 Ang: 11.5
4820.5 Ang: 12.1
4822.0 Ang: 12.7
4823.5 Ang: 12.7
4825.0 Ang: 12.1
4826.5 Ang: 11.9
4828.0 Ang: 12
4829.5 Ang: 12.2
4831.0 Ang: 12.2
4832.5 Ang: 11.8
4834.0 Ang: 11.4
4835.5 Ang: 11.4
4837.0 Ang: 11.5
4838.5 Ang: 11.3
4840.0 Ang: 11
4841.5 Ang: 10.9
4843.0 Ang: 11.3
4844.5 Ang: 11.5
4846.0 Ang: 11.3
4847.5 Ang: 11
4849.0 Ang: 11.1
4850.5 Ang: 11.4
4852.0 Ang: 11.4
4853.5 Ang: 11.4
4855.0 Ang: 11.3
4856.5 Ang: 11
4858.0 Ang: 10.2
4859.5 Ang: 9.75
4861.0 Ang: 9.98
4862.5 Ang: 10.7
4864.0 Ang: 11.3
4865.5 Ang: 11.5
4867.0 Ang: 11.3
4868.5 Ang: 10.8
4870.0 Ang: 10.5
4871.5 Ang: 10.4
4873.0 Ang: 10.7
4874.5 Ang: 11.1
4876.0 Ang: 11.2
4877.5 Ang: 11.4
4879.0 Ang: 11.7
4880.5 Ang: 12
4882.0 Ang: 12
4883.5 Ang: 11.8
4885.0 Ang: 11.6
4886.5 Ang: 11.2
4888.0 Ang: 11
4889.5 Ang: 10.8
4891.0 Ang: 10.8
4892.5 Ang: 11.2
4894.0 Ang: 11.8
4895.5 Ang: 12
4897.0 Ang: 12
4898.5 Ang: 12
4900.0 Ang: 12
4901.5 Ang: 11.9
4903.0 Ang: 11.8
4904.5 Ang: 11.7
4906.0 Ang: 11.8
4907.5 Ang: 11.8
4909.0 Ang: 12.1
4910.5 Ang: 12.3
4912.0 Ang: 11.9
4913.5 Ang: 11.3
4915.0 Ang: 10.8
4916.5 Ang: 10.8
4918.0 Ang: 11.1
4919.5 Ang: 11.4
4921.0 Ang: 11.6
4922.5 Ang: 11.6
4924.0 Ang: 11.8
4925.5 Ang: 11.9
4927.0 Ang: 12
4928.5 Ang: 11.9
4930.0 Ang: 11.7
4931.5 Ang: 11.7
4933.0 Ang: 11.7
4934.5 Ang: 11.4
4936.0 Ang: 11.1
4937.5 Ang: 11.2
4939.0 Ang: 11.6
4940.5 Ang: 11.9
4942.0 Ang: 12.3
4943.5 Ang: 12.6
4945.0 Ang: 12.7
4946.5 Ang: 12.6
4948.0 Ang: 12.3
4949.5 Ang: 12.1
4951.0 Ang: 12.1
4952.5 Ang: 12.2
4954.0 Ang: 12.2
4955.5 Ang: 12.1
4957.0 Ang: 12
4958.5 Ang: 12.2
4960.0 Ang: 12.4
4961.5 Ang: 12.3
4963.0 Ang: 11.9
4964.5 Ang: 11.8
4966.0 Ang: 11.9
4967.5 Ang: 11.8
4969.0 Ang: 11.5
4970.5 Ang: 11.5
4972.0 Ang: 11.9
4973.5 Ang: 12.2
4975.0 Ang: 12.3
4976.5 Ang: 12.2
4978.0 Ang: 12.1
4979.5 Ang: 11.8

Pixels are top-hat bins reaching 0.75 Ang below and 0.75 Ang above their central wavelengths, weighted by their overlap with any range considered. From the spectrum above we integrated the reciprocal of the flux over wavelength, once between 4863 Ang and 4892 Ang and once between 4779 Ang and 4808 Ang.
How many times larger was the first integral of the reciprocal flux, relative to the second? 1.05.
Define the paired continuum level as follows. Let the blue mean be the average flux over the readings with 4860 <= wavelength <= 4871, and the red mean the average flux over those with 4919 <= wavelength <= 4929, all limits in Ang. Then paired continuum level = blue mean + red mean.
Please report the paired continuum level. 22.6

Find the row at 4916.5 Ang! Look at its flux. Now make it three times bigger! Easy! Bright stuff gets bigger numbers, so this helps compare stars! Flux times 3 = 32.4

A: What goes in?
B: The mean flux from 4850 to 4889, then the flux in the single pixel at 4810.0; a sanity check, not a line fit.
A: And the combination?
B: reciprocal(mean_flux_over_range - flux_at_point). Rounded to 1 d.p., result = -2.0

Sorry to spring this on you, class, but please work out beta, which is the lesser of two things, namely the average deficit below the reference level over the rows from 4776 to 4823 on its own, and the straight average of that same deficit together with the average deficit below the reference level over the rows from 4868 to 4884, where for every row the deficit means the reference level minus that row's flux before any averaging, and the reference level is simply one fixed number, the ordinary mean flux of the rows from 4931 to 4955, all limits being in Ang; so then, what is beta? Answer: 0.24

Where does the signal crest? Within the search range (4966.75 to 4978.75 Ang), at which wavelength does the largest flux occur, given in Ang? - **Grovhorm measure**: 4975.0 Ang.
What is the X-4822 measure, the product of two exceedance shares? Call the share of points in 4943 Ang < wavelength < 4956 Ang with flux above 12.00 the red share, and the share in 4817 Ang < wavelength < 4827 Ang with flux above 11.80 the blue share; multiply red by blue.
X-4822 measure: 0.71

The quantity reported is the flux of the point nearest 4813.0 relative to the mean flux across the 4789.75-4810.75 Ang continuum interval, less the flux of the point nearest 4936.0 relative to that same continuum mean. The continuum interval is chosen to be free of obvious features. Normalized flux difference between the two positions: 0.033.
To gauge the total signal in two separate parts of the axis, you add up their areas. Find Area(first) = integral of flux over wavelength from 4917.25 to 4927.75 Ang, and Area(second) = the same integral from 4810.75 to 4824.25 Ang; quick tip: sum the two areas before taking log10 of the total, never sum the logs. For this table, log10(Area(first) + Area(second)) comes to 2.4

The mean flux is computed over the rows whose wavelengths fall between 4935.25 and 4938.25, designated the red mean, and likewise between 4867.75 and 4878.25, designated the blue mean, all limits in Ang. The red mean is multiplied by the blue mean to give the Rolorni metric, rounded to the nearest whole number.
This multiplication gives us 121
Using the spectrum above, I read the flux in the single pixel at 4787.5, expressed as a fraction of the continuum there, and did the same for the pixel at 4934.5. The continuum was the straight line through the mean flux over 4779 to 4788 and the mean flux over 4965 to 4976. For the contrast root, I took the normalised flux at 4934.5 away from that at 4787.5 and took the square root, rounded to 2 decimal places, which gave 0.12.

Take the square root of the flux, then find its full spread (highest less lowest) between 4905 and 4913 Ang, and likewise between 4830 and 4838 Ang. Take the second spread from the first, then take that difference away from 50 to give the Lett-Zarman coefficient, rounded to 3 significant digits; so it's 50.0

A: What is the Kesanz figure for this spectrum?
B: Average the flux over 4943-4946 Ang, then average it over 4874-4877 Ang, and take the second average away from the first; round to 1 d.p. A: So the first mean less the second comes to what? 1.5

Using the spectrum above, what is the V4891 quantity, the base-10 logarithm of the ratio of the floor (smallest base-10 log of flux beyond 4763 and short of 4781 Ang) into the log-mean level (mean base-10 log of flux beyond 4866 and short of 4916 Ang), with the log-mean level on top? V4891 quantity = 0.007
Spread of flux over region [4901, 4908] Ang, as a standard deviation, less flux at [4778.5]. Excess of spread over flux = -11.8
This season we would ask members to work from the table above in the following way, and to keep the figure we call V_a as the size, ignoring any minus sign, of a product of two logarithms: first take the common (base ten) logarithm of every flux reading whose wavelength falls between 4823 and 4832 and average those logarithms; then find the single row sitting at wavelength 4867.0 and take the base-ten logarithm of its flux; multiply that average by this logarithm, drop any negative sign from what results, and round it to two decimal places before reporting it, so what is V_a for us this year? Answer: 1.14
